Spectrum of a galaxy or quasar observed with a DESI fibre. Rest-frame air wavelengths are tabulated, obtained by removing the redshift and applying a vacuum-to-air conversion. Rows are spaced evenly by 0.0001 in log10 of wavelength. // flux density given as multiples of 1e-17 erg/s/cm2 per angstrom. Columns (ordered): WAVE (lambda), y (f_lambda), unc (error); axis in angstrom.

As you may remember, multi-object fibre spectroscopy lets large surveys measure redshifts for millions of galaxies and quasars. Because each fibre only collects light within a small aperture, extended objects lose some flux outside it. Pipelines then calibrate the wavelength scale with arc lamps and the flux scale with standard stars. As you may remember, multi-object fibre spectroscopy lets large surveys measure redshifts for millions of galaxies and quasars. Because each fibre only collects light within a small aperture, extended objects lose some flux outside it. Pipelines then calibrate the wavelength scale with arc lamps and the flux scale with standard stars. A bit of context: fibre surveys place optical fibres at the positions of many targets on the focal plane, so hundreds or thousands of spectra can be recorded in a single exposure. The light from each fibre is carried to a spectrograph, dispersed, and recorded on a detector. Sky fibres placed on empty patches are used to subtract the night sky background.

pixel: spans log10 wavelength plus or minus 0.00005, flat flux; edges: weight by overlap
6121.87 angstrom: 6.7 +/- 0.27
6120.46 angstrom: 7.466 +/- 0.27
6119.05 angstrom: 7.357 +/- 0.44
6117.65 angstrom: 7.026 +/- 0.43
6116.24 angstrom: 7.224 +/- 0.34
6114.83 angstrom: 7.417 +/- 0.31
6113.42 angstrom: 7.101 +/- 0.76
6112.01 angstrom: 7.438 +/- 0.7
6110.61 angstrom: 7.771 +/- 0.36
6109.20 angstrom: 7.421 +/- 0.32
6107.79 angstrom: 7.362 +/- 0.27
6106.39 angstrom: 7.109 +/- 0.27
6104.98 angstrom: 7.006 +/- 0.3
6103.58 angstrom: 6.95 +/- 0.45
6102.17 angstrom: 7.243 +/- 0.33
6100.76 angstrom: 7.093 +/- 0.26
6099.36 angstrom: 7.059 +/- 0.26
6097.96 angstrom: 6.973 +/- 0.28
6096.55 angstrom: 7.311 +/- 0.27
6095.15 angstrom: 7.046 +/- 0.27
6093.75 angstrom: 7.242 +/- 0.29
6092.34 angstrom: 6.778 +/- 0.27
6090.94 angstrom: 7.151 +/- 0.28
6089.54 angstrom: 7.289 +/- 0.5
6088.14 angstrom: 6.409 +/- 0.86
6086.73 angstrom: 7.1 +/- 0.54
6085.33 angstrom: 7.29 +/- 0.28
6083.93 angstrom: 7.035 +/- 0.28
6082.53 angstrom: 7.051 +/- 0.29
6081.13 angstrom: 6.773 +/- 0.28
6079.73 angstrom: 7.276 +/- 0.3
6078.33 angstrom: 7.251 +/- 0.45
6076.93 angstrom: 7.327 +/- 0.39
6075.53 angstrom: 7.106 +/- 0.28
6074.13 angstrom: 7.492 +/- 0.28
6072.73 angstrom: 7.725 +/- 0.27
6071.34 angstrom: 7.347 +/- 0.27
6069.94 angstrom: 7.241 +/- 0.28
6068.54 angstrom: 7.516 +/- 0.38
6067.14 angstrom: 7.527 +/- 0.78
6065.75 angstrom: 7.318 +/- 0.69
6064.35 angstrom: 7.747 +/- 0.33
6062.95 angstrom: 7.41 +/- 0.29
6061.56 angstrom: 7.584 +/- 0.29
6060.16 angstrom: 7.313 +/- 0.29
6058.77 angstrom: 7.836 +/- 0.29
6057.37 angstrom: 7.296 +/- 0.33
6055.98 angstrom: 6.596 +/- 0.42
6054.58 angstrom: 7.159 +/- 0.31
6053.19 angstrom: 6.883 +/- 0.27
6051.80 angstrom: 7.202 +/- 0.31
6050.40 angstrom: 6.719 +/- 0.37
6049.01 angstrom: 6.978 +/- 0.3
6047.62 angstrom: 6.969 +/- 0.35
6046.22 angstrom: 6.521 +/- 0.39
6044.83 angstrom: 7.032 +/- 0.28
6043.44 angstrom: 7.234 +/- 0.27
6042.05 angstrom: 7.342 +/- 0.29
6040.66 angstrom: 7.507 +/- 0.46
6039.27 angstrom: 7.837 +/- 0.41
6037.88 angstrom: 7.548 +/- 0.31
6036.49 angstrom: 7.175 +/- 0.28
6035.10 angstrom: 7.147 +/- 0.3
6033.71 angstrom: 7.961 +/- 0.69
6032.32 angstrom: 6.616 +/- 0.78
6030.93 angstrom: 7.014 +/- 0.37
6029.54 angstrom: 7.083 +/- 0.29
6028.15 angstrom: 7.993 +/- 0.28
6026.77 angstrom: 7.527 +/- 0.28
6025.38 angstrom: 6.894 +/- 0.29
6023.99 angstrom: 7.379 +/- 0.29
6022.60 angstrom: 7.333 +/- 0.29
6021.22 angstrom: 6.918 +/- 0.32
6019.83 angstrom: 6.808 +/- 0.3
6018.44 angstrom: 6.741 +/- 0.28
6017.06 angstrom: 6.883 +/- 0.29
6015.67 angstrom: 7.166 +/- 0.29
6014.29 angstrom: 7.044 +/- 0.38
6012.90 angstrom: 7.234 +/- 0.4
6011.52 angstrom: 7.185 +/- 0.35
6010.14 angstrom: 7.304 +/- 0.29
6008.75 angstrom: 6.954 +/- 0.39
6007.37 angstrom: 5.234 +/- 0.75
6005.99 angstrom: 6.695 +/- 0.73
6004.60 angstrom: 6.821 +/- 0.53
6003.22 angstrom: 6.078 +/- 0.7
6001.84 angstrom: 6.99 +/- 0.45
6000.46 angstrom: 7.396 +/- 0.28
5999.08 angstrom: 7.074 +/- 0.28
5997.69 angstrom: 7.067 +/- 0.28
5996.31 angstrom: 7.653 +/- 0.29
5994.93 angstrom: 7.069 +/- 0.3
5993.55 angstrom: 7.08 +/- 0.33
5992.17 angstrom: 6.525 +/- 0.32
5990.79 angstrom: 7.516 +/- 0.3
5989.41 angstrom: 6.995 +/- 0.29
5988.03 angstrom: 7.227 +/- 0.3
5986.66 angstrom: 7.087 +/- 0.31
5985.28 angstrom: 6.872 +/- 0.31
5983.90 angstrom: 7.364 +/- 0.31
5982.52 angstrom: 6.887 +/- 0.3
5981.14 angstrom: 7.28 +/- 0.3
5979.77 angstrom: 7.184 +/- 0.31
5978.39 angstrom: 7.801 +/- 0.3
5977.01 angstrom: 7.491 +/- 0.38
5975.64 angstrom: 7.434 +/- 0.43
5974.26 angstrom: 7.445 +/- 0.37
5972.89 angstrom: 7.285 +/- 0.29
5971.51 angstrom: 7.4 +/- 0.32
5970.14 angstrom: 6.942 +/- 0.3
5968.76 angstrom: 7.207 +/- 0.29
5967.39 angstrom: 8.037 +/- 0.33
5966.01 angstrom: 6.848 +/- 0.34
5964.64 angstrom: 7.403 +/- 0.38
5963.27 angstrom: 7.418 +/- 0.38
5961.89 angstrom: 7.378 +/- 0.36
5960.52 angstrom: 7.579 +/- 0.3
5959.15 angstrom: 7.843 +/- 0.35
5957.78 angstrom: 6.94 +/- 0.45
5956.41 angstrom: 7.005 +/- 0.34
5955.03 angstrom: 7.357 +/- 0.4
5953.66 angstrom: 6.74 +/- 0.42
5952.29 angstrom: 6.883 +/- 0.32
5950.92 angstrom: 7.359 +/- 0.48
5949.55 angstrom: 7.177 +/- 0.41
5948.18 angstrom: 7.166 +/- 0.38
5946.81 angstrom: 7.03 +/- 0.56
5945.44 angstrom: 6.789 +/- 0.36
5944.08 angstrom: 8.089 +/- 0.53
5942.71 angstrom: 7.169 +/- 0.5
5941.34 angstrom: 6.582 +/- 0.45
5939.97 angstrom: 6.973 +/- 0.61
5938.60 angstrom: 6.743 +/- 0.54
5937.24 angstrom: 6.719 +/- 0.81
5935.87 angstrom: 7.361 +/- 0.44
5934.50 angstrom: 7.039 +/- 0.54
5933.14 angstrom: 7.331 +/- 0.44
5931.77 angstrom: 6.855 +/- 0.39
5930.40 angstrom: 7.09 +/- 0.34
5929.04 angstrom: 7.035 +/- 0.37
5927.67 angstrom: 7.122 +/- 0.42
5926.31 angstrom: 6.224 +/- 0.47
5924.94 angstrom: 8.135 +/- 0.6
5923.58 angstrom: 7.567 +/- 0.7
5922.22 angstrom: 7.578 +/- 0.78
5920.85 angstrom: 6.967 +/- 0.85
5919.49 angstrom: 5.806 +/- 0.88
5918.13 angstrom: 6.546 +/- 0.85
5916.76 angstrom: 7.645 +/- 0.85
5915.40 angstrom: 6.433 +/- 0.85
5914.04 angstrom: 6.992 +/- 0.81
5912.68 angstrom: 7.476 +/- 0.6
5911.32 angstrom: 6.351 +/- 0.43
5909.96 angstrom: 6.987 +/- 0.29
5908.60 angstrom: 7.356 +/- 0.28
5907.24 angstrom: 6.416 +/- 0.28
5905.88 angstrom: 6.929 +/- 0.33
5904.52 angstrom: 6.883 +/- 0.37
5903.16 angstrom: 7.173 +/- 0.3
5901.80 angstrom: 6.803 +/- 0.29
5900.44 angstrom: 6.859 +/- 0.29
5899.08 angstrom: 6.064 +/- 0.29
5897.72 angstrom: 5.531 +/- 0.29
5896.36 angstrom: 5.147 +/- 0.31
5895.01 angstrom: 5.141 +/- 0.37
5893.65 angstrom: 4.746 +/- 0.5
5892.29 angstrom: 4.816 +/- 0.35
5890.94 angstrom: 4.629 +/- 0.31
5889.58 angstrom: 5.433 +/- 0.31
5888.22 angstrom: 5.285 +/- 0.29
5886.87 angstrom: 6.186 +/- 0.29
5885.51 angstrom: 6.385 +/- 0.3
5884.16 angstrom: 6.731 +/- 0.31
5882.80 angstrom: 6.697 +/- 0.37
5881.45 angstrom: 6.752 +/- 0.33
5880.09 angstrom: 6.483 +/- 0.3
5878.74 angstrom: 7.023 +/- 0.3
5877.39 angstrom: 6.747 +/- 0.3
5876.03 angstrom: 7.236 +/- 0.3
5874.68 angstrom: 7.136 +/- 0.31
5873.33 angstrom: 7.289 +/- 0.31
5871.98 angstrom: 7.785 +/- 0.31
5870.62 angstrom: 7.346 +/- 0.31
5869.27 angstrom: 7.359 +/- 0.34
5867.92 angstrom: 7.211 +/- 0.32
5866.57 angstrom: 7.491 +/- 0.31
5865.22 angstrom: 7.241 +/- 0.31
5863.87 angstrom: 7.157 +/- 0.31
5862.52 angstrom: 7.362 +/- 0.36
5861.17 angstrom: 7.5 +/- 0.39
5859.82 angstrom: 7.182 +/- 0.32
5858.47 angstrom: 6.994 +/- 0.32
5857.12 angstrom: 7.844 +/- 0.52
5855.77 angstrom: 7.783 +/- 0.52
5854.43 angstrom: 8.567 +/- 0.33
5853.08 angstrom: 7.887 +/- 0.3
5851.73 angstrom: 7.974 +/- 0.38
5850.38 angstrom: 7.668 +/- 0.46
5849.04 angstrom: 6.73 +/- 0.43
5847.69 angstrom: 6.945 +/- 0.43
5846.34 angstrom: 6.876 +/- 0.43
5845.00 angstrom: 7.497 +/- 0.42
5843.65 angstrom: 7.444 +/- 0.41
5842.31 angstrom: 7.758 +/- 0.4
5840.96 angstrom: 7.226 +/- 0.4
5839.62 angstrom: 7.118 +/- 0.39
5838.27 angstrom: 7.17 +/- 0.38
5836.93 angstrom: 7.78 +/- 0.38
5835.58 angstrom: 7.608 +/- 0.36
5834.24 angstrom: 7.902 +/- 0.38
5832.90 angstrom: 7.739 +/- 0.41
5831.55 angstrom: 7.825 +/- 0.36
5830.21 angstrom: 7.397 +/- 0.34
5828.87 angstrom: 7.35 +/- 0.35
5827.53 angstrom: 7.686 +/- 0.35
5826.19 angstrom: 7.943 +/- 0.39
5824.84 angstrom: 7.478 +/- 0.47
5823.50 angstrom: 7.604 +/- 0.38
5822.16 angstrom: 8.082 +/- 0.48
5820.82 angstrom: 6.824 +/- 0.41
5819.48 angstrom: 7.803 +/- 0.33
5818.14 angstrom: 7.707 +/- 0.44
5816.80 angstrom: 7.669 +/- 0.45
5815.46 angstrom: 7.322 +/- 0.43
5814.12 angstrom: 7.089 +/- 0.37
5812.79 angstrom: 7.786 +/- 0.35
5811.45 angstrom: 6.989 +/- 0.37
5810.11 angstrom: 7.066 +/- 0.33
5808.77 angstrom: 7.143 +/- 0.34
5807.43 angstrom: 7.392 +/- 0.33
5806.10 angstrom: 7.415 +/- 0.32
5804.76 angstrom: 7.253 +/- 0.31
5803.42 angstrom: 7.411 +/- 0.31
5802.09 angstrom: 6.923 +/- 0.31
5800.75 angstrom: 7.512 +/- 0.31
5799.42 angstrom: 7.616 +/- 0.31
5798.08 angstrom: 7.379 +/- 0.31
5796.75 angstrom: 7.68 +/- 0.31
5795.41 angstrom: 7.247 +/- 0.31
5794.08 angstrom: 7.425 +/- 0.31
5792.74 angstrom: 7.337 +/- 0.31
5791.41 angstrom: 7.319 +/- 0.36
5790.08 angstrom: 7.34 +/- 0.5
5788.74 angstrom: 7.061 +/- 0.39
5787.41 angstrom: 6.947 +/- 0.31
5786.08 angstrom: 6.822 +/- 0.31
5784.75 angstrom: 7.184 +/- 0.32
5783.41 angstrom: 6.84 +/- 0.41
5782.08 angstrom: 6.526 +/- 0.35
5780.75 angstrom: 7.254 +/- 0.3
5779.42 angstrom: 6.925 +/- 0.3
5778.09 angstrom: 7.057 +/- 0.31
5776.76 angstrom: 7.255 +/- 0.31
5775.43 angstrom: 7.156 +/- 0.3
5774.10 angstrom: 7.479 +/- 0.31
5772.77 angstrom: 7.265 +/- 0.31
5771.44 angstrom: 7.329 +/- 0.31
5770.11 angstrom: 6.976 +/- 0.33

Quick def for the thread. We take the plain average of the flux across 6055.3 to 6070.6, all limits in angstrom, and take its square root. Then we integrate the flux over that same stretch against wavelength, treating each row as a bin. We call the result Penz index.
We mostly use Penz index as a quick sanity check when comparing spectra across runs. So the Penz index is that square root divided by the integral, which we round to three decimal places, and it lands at 0.024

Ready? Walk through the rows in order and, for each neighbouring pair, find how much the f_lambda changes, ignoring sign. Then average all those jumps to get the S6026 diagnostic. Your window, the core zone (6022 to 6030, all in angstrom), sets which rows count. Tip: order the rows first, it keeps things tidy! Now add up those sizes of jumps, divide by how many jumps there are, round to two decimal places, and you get 0.51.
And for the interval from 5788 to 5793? 0.11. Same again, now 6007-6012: 0.73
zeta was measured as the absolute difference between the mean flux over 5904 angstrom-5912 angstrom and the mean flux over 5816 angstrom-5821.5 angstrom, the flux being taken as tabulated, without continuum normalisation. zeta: 0.68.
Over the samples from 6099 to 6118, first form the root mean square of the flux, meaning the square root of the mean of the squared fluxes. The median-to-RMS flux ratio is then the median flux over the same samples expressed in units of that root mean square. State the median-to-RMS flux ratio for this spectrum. 0.99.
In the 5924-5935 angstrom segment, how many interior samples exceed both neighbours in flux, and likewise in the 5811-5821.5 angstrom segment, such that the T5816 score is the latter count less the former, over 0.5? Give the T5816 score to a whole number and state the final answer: -2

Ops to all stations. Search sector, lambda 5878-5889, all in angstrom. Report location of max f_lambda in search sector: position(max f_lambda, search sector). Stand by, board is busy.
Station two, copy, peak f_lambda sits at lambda 5878.74 angstrom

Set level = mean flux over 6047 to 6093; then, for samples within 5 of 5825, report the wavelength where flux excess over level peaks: 5822.16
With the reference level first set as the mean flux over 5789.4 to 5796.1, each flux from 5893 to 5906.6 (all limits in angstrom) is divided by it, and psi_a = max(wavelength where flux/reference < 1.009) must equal 5905.88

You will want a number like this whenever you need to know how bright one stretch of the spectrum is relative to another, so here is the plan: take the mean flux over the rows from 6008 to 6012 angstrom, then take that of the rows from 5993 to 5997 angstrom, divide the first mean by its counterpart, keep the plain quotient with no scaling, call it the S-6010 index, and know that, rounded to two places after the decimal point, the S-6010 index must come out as 0.98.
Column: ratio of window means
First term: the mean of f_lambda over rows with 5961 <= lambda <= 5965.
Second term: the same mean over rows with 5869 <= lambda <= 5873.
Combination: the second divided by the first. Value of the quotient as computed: 1.01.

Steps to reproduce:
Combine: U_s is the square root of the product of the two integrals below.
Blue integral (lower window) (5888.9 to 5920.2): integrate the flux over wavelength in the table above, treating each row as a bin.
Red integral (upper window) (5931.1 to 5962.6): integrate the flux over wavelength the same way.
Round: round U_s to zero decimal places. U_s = 210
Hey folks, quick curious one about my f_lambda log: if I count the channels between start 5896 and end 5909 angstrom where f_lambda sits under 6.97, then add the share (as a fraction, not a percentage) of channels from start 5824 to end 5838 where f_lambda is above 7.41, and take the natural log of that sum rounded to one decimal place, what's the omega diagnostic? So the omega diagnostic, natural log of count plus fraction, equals 2.2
